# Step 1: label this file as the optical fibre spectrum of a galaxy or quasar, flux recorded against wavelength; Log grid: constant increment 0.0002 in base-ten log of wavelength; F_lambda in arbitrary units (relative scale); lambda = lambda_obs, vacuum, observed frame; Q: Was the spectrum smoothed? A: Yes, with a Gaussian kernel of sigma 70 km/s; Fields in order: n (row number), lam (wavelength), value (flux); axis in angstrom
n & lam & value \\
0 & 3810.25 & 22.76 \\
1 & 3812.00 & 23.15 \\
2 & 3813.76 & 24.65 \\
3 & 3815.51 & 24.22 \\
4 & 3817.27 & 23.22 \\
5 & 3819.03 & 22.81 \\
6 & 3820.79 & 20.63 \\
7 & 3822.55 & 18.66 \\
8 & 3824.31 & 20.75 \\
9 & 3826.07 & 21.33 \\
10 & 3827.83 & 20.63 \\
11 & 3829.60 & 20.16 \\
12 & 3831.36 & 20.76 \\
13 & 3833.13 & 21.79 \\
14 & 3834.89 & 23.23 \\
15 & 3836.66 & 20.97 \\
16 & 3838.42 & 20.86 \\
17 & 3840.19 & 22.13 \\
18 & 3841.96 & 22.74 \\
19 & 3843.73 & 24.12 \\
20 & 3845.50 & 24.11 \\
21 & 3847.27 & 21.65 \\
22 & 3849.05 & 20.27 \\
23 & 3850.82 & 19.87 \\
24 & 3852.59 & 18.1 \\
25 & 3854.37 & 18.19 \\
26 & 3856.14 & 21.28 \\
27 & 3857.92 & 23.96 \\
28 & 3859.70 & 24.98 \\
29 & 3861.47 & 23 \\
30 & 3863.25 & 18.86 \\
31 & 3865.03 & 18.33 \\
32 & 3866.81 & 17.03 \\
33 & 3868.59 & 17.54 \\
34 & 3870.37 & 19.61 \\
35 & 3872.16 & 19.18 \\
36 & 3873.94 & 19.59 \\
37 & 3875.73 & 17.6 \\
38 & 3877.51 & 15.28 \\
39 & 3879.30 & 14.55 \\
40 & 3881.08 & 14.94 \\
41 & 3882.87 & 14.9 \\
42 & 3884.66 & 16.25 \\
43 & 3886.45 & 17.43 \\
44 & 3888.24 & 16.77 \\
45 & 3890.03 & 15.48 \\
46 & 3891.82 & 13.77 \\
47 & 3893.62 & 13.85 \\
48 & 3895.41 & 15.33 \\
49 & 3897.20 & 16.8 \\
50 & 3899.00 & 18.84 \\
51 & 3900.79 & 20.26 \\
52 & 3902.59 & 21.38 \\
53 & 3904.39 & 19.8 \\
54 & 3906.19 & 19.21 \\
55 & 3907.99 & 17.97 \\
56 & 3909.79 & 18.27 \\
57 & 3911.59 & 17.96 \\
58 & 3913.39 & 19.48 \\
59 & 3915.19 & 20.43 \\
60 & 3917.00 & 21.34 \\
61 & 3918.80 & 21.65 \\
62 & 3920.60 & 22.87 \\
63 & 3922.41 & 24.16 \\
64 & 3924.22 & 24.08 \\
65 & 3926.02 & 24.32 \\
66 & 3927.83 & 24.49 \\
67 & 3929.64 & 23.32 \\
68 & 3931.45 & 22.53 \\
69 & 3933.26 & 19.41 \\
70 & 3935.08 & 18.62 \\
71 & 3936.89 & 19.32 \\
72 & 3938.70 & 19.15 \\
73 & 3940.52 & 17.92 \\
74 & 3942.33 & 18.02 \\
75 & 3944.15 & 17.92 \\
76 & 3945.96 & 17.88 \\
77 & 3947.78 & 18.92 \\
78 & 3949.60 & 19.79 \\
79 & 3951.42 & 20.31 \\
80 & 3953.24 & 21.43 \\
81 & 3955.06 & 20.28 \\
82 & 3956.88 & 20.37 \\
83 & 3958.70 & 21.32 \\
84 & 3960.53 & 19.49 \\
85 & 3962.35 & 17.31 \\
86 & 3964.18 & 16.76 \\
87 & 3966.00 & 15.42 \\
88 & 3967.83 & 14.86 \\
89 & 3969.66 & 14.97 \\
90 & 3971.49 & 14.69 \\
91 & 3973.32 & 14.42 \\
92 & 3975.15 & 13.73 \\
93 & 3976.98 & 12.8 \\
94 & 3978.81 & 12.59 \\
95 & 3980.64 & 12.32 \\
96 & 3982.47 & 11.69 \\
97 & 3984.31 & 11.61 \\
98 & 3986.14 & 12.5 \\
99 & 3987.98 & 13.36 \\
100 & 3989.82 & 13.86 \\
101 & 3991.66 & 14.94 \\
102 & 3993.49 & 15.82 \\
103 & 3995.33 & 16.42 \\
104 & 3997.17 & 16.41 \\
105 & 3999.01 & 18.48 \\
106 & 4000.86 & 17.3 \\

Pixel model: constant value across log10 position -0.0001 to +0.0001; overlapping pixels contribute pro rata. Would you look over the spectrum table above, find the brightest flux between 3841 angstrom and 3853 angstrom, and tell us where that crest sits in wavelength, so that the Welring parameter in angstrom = 3843.73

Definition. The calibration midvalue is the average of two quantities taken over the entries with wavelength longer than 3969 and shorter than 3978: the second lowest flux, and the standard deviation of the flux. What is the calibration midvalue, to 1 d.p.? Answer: 7.3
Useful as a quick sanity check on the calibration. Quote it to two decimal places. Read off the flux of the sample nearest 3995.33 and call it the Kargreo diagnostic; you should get 16.42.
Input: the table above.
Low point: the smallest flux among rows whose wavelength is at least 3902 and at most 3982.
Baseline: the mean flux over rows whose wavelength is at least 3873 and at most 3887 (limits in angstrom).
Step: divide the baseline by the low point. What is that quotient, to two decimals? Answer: 1.32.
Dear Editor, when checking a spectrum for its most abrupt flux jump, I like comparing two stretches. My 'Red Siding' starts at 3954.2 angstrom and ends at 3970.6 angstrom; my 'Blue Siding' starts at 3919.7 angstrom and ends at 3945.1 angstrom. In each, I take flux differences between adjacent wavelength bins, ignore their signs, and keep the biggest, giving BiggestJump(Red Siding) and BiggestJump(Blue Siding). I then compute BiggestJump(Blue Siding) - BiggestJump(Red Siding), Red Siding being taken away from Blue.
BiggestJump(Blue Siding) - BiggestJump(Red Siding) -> 0.9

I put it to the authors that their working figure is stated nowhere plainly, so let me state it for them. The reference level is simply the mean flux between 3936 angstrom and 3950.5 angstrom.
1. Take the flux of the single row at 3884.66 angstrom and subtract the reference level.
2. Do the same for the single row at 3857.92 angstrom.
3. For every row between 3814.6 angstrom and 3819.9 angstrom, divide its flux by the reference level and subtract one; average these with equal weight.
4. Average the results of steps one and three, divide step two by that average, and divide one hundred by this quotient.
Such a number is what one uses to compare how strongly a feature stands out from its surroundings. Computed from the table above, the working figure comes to -20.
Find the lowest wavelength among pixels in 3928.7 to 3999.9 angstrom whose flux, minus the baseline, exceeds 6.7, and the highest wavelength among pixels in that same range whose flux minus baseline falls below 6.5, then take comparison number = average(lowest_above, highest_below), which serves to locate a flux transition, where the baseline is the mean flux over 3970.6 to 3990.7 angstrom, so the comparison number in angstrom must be 3964.3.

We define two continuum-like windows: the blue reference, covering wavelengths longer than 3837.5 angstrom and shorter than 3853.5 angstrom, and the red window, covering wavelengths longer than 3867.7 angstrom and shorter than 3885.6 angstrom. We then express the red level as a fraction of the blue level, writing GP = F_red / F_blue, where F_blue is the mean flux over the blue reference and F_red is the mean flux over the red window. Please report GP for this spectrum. 0.79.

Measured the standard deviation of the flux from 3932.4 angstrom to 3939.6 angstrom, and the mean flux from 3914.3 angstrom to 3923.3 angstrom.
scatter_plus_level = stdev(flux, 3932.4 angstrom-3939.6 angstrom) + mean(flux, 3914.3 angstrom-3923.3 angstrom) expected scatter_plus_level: 22.4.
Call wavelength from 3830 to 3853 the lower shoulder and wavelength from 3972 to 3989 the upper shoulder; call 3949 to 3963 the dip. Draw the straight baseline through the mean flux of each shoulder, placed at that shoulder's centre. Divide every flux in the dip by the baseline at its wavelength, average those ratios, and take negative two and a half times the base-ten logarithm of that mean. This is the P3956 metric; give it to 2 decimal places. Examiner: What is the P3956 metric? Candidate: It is -0.36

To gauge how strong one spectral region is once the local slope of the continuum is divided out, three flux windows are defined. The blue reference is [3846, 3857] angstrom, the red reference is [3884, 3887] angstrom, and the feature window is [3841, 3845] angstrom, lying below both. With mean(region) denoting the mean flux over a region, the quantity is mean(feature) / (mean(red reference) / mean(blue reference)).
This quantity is 28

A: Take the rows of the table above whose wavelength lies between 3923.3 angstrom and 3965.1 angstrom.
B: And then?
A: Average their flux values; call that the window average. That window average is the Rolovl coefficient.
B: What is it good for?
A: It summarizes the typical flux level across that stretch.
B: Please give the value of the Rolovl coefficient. 20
